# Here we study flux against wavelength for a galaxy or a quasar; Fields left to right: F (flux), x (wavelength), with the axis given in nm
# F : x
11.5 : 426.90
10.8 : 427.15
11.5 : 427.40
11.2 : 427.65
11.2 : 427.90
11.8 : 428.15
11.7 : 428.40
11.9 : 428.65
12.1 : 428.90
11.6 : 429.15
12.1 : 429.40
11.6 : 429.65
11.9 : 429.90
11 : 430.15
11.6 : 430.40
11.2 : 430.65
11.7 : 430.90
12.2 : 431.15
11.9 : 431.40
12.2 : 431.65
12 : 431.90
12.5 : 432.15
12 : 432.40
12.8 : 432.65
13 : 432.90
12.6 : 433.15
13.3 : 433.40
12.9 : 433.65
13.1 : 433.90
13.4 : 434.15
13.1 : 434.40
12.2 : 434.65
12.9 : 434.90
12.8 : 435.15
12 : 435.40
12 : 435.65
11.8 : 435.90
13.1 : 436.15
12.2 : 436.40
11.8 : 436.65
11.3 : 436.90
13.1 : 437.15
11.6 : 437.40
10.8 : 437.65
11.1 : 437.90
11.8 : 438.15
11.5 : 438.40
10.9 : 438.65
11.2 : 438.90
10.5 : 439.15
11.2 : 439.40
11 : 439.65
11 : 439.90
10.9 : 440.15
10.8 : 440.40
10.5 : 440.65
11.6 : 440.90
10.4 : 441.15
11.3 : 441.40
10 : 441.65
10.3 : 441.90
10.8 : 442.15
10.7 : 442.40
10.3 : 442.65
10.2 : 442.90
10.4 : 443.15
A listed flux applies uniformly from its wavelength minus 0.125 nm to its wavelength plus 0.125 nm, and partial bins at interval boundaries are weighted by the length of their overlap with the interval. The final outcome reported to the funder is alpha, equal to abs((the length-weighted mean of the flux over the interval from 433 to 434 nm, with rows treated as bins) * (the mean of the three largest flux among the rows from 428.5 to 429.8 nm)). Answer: 156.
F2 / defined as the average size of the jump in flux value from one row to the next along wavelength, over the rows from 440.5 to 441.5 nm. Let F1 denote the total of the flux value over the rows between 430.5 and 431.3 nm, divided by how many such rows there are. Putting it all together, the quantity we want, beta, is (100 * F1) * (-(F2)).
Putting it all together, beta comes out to -1248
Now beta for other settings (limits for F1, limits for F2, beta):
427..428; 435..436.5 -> -715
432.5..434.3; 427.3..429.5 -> -390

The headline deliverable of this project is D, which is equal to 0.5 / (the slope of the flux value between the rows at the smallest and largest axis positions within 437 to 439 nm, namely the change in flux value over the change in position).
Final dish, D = -0.5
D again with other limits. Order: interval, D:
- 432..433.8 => 1.9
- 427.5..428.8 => 0.7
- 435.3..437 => -1.1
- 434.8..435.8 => -0.4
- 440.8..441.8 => -0.2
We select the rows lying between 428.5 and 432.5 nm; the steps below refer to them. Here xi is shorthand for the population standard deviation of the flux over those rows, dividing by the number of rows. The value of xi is 0.37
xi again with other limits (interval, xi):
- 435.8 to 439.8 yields 0.72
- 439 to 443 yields 0.42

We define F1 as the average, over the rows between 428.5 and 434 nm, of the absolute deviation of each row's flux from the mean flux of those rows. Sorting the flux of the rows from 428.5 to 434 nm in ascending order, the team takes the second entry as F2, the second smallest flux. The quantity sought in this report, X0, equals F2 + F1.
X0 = 11.7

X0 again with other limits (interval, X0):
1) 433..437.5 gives 12.2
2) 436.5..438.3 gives 11.6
